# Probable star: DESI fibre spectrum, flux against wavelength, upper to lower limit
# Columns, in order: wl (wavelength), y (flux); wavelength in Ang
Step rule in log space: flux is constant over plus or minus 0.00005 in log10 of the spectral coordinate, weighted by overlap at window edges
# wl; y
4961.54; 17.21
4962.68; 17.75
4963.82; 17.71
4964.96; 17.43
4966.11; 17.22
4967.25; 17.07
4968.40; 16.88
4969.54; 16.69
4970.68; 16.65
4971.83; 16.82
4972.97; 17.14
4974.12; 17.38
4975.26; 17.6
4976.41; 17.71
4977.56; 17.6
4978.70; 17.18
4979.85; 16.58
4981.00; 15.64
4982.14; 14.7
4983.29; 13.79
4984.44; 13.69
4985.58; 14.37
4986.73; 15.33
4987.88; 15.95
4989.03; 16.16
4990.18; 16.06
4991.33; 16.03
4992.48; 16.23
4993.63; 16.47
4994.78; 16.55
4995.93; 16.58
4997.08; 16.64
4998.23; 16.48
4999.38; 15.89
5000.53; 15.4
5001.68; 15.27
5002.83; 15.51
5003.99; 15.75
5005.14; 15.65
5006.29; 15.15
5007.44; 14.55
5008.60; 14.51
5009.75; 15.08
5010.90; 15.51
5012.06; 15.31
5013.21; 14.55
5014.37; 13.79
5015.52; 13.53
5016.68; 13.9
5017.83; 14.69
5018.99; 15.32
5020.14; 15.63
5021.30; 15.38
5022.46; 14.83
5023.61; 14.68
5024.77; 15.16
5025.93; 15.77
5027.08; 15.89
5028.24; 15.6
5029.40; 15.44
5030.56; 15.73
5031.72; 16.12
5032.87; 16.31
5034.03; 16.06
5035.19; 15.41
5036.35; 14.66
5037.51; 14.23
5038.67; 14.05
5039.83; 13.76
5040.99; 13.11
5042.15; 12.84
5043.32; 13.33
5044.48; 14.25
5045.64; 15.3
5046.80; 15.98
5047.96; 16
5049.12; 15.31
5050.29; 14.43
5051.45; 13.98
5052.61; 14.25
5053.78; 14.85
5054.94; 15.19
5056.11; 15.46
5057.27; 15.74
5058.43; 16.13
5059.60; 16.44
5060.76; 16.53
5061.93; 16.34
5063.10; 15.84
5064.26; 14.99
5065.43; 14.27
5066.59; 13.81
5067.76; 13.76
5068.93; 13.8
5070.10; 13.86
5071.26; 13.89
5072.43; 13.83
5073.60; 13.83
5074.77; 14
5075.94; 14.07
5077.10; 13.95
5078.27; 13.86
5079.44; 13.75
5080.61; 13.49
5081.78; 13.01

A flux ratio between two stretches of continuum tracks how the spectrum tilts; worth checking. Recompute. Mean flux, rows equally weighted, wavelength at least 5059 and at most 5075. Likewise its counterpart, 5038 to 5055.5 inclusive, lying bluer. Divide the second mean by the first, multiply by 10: 9.85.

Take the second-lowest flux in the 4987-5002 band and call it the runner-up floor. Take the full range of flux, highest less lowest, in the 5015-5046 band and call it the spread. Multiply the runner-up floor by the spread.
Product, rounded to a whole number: 53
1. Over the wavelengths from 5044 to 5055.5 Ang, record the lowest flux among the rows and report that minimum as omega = 13.98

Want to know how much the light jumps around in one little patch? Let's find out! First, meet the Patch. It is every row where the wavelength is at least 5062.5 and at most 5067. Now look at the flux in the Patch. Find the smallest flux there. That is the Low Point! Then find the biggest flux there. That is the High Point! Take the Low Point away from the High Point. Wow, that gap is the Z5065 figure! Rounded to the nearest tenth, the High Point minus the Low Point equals 2.0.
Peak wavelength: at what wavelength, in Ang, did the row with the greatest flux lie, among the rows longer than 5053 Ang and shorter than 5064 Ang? 5060.76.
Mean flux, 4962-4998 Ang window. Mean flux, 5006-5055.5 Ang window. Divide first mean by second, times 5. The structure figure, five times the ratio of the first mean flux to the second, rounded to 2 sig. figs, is 5.5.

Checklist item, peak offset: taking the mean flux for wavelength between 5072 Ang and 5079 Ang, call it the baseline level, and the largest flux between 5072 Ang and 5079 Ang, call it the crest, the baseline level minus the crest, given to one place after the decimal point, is -0.1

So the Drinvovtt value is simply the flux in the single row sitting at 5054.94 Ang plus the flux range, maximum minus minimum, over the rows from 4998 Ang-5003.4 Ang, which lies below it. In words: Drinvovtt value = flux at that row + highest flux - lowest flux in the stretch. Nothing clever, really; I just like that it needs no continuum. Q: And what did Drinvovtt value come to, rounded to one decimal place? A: 16.4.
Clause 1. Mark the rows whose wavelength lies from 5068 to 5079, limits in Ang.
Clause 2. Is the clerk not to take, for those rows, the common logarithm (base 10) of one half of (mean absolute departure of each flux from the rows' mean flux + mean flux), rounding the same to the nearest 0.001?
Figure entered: 0.844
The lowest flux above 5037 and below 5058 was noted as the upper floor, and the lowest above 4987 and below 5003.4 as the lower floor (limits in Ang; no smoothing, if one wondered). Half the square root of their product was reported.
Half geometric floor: 7.00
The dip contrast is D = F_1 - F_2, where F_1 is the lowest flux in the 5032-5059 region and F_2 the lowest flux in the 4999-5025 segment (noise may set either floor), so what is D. -0.7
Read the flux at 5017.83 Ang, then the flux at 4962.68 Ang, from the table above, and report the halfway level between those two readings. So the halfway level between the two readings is 16.2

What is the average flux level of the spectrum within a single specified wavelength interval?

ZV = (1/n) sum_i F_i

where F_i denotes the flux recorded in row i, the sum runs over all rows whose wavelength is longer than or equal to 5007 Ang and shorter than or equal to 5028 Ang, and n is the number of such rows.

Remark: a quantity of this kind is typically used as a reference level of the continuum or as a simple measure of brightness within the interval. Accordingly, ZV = 14.9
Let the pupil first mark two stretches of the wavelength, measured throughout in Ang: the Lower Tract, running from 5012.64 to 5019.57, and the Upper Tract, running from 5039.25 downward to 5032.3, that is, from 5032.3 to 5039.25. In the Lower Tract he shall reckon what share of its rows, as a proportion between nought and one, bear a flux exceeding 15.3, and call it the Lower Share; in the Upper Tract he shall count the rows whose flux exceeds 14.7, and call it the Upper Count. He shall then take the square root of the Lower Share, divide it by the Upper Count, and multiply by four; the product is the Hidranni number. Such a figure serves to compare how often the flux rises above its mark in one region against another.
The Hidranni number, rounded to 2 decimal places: 0.54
